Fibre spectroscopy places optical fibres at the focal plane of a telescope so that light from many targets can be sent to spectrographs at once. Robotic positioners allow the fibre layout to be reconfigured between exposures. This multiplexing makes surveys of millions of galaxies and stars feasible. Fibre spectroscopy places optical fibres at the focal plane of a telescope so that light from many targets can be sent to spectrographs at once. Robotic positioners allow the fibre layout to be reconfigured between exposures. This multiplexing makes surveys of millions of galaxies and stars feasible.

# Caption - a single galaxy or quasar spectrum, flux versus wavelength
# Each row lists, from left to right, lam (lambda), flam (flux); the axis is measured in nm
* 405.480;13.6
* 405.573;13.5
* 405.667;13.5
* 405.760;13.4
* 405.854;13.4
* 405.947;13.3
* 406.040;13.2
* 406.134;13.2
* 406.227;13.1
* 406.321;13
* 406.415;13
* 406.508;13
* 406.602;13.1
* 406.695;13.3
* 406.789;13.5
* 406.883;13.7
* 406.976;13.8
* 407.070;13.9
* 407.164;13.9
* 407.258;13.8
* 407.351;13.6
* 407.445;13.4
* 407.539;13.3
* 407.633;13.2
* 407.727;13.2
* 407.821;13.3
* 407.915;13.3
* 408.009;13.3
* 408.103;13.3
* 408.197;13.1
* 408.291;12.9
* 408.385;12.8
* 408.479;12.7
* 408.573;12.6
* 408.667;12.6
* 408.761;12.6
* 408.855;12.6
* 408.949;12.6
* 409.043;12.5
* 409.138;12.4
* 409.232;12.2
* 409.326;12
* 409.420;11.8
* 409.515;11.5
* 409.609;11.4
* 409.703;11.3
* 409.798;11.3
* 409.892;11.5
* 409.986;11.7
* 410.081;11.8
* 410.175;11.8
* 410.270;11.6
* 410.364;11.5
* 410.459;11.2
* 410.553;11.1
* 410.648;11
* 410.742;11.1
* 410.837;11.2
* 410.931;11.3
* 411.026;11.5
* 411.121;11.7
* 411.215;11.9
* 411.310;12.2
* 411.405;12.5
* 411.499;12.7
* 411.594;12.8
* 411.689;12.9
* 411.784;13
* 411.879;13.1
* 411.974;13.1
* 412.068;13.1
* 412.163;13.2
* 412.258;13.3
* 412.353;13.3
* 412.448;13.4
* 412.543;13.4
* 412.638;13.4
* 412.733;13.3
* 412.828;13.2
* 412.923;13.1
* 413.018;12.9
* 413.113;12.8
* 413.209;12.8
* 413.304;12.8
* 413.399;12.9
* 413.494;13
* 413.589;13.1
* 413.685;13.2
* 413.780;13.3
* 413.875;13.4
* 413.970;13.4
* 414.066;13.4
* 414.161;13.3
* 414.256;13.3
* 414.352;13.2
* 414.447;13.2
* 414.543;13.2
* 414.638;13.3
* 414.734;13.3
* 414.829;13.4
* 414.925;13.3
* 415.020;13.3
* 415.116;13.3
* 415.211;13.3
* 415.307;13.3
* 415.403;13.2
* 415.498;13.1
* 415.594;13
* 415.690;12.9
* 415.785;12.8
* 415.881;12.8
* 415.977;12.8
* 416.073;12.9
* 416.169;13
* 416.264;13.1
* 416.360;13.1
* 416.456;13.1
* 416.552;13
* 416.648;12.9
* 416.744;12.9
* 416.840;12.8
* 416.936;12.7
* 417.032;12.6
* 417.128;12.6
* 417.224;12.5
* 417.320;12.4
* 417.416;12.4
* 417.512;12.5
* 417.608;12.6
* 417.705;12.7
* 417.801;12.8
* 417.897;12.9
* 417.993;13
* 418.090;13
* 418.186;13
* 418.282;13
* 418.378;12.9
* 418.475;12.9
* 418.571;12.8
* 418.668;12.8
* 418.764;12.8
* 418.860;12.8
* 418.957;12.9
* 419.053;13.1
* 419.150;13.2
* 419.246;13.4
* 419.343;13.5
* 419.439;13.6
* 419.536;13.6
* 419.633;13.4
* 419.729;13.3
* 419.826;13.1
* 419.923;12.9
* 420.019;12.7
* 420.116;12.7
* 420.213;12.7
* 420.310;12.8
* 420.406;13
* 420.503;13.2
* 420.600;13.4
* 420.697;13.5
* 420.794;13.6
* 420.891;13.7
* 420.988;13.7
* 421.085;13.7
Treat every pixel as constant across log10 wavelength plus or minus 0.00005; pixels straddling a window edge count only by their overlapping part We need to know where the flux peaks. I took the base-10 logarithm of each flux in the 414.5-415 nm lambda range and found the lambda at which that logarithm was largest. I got 414.829 nm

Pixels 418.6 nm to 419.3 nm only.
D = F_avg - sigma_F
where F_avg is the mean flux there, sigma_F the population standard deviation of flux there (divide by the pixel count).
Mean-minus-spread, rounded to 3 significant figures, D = 12.8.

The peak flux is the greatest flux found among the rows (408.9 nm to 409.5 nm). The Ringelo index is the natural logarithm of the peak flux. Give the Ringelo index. 2.53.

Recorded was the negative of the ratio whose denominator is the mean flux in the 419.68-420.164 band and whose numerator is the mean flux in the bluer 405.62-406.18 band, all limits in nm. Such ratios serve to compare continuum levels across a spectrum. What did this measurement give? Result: -1.03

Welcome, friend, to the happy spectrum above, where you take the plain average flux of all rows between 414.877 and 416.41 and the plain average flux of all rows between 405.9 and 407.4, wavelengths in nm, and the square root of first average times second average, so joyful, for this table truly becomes 13.2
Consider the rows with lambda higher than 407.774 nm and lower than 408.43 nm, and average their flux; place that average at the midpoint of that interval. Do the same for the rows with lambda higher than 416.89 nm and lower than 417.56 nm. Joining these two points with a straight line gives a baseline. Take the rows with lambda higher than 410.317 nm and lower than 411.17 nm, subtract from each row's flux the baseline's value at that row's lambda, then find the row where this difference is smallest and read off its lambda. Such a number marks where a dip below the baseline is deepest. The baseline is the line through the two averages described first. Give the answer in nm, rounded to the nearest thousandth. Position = 410.648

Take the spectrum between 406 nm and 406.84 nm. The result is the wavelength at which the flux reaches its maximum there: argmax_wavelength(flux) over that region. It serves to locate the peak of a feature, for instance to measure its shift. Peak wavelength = 406.789 nm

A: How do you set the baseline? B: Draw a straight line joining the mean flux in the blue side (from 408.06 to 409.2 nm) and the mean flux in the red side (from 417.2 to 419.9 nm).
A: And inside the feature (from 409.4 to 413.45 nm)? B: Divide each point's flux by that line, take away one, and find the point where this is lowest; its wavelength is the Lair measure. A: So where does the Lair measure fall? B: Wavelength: 410.648 nm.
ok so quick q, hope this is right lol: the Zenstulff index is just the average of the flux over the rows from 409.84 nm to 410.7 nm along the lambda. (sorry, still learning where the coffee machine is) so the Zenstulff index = 11.5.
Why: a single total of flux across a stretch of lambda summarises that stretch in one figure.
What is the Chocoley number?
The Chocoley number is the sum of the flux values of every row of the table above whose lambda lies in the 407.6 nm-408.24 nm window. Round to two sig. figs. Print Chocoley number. 93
